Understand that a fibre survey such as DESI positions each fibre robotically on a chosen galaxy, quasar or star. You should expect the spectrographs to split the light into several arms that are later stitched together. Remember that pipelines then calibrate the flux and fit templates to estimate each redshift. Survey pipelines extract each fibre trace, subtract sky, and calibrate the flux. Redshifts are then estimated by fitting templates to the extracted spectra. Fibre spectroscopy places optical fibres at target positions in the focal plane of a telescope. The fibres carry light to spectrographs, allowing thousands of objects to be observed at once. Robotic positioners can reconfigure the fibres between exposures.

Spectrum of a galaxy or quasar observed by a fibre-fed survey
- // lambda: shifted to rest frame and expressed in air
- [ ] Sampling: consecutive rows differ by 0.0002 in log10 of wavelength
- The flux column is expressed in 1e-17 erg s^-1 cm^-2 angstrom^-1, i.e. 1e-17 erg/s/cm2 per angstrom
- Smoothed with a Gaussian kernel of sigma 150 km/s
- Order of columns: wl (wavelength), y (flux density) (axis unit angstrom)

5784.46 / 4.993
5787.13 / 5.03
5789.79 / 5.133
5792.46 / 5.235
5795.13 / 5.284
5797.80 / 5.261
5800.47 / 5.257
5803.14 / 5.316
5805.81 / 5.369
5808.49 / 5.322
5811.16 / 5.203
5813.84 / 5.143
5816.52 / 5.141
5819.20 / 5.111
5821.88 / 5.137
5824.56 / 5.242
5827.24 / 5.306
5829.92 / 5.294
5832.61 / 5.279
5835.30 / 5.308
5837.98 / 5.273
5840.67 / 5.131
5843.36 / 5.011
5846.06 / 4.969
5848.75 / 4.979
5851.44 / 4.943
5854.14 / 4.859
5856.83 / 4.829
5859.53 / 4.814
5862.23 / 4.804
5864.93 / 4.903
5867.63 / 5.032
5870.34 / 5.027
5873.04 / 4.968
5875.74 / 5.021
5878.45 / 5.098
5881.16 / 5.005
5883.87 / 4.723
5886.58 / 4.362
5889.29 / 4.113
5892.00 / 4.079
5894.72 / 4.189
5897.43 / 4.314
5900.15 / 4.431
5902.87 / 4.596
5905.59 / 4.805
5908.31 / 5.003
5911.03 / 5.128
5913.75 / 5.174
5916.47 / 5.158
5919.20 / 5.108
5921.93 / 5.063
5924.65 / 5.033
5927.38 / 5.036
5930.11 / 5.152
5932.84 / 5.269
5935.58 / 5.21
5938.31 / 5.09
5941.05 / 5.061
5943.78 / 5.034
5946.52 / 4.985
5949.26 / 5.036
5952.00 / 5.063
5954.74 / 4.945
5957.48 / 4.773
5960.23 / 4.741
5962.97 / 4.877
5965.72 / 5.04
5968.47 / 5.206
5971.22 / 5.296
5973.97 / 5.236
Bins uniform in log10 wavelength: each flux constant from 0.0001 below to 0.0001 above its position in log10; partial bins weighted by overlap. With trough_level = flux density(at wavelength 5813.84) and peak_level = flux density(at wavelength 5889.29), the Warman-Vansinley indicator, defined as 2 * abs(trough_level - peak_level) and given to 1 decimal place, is 2.1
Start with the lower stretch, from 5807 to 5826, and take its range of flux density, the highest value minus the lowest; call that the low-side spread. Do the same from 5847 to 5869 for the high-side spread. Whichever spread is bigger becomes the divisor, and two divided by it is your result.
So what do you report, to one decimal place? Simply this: 8.8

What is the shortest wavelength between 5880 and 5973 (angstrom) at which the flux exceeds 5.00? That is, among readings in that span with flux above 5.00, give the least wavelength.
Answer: 5881.16 angstrom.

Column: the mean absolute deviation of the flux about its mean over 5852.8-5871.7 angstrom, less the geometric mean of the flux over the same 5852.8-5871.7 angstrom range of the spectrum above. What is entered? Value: -4.8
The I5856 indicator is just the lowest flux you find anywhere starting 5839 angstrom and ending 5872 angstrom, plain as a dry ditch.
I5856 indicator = 4.804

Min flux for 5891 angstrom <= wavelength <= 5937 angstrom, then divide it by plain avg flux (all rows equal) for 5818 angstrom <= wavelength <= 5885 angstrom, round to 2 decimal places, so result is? 0.81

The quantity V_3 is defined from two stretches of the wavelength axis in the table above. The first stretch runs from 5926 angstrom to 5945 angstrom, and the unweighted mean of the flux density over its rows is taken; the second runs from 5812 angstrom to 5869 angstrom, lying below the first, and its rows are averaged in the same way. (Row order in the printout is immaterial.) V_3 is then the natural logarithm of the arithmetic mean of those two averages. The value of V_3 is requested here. 1.63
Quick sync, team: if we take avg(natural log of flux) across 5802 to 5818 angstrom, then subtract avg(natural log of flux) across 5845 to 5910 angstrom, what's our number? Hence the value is 0.10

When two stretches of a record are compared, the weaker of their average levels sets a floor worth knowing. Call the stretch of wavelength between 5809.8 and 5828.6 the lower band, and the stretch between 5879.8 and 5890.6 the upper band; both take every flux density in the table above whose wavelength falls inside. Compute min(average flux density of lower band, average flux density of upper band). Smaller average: 4.6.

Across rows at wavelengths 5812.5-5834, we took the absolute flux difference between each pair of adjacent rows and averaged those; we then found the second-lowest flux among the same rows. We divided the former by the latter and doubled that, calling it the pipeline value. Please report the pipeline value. 0.0141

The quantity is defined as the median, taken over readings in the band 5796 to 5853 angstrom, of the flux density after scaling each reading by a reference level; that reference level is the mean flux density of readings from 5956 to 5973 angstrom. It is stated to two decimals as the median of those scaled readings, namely 1.05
